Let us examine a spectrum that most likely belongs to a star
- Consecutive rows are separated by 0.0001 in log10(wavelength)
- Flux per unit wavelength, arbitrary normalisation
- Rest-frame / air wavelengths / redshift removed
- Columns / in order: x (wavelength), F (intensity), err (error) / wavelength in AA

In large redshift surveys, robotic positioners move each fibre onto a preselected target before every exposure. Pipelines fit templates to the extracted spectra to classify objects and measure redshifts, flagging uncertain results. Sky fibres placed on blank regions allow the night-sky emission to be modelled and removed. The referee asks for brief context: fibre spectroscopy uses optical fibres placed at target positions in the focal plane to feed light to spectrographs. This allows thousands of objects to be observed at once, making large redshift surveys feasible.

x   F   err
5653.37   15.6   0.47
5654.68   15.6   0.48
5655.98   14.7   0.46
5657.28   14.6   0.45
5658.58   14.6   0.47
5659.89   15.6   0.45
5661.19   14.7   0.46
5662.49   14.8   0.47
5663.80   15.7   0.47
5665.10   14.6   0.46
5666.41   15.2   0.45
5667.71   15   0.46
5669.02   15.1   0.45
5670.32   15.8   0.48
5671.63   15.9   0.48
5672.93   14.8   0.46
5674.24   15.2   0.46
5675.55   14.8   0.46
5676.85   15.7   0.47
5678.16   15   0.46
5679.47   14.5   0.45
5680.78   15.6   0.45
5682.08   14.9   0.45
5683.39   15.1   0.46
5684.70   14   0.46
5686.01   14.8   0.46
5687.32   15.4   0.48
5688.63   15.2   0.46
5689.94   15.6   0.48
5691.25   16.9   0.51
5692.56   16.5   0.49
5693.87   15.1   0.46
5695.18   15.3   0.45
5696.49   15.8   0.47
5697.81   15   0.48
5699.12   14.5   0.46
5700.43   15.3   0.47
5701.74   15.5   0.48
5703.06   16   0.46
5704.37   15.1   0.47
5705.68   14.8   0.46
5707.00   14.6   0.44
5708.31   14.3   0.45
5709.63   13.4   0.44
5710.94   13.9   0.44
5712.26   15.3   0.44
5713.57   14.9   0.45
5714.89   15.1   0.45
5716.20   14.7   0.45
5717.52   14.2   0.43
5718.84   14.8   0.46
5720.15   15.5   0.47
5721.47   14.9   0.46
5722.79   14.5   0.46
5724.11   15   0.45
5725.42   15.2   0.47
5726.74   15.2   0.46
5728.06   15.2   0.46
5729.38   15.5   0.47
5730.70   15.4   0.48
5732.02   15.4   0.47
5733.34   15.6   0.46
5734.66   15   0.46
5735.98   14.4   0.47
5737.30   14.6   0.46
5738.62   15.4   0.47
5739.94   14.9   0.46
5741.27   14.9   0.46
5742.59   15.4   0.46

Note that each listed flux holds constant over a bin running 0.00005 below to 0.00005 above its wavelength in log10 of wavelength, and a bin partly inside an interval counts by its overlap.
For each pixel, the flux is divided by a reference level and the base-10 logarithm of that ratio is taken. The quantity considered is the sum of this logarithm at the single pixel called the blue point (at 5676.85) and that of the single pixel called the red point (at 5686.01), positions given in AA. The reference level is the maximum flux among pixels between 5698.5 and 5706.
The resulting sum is -0.042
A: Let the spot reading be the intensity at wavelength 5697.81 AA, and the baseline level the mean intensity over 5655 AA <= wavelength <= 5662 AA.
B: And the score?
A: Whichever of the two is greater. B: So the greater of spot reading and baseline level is 15.0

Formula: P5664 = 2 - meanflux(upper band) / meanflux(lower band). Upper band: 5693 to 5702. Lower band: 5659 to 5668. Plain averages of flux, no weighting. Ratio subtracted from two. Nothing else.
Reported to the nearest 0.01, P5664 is 0.99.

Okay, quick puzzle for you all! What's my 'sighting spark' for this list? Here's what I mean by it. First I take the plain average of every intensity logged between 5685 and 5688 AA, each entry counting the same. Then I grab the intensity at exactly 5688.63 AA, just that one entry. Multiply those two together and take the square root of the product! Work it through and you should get 15.1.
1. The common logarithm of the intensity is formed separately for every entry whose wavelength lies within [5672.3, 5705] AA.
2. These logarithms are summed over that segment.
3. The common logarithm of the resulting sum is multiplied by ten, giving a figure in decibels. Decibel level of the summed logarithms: 14.7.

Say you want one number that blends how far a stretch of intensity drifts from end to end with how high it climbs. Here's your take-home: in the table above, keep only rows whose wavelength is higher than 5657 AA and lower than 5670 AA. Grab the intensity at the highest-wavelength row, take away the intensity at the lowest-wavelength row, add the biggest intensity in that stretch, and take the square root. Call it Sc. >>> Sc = 4.025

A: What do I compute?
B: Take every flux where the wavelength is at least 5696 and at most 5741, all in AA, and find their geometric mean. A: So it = 15.0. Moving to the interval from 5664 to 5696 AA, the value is 15.2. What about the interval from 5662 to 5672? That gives 15.3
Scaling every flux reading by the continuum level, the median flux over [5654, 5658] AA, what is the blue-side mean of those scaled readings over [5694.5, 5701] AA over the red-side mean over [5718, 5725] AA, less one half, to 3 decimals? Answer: 0.516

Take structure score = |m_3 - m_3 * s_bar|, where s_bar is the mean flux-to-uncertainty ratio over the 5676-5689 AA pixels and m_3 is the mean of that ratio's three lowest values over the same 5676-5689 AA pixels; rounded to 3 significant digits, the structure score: 999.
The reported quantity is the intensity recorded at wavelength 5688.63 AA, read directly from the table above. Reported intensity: 15.2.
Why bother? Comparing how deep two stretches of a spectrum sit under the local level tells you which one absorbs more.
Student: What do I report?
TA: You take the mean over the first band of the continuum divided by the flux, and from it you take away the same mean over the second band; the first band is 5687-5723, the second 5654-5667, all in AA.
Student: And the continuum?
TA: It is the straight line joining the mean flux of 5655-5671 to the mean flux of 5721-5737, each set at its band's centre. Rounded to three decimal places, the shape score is 0.000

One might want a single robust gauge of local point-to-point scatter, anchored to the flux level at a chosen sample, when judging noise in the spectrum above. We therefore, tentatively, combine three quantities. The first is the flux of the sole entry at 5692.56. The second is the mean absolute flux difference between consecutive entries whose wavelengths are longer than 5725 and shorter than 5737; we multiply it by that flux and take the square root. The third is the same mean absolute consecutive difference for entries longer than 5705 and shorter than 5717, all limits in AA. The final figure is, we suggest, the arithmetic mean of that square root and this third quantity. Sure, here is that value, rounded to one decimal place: 1.2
